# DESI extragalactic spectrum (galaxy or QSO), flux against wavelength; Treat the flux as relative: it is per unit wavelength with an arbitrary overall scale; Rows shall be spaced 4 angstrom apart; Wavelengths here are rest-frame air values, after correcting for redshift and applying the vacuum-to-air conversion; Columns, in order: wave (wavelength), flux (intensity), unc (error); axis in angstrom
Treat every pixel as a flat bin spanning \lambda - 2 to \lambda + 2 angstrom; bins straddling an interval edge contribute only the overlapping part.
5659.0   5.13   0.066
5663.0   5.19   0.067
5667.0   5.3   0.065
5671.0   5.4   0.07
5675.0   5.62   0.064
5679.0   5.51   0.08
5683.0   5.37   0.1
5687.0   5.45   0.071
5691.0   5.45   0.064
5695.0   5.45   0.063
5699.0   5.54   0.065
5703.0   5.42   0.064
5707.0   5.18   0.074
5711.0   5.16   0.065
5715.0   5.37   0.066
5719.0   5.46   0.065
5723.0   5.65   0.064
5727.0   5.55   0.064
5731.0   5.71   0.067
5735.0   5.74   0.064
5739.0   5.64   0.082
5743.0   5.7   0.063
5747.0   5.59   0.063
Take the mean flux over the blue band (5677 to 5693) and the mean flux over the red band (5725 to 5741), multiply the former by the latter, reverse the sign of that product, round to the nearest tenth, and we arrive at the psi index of -30.8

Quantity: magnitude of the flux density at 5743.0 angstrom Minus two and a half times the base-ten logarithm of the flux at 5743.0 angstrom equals -1.890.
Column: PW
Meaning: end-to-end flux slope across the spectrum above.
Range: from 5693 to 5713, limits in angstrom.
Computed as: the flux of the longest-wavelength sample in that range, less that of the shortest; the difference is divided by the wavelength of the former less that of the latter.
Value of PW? -0.018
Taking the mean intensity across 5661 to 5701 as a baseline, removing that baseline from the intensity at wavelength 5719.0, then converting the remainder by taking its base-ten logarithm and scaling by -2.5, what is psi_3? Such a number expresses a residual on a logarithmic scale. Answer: 3.7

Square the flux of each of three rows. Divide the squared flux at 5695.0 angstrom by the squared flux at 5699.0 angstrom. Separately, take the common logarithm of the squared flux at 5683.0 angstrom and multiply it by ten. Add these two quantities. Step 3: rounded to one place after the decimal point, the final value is 15.6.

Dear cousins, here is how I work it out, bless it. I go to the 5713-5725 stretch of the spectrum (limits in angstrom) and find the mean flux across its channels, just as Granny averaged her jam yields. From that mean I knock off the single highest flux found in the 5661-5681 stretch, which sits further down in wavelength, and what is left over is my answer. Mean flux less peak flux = -0.13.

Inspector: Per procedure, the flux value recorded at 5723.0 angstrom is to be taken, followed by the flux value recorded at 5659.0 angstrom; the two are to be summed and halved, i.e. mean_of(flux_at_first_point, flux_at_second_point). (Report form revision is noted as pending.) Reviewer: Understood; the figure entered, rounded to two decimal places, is 5.39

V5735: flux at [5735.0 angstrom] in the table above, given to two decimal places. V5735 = 5.74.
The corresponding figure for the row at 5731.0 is 5.71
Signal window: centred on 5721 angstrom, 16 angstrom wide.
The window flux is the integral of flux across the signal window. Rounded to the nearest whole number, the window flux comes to 88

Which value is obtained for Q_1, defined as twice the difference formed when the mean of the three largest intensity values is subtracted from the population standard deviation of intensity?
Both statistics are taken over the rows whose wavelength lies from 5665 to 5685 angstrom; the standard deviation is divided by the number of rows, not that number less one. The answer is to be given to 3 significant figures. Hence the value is -10.8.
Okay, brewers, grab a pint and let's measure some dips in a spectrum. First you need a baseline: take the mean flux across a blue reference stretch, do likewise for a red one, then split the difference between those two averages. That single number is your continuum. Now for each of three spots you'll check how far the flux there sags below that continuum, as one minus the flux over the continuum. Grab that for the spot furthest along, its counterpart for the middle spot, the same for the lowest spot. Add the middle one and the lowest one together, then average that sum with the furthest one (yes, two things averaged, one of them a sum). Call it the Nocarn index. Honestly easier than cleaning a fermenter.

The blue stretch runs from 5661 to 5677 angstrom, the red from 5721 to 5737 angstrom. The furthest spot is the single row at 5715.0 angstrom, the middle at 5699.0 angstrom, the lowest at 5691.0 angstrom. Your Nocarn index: 0.018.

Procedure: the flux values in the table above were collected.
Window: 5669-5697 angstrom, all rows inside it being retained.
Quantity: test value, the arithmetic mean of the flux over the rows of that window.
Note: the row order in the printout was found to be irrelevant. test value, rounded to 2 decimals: 5.46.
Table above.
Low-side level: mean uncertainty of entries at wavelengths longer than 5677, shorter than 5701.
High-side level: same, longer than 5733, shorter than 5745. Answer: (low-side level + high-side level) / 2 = 0.072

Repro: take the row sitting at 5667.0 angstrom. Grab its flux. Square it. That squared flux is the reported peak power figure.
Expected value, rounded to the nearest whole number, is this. 28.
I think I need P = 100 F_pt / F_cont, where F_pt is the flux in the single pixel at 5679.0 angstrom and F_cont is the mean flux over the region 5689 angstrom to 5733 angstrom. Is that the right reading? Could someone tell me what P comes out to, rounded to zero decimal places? 101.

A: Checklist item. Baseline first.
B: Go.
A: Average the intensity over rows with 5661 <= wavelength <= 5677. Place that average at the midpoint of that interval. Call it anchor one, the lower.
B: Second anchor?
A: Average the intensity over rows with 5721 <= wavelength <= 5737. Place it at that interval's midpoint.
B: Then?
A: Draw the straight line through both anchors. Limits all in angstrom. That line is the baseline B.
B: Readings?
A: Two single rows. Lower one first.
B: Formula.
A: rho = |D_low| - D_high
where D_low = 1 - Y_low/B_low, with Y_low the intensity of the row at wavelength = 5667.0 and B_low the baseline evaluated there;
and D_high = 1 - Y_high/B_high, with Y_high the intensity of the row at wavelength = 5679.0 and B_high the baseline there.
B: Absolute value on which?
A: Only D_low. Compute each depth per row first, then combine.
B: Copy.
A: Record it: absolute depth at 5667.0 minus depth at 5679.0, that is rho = 0.028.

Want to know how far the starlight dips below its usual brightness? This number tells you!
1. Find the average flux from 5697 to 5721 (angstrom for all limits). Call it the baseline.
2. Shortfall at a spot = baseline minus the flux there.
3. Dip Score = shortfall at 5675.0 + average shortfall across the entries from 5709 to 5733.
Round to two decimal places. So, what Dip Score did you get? -0.39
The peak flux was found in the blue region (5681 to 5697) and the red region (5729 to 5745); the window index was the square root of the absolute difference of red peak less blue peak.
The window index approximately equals 0.54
